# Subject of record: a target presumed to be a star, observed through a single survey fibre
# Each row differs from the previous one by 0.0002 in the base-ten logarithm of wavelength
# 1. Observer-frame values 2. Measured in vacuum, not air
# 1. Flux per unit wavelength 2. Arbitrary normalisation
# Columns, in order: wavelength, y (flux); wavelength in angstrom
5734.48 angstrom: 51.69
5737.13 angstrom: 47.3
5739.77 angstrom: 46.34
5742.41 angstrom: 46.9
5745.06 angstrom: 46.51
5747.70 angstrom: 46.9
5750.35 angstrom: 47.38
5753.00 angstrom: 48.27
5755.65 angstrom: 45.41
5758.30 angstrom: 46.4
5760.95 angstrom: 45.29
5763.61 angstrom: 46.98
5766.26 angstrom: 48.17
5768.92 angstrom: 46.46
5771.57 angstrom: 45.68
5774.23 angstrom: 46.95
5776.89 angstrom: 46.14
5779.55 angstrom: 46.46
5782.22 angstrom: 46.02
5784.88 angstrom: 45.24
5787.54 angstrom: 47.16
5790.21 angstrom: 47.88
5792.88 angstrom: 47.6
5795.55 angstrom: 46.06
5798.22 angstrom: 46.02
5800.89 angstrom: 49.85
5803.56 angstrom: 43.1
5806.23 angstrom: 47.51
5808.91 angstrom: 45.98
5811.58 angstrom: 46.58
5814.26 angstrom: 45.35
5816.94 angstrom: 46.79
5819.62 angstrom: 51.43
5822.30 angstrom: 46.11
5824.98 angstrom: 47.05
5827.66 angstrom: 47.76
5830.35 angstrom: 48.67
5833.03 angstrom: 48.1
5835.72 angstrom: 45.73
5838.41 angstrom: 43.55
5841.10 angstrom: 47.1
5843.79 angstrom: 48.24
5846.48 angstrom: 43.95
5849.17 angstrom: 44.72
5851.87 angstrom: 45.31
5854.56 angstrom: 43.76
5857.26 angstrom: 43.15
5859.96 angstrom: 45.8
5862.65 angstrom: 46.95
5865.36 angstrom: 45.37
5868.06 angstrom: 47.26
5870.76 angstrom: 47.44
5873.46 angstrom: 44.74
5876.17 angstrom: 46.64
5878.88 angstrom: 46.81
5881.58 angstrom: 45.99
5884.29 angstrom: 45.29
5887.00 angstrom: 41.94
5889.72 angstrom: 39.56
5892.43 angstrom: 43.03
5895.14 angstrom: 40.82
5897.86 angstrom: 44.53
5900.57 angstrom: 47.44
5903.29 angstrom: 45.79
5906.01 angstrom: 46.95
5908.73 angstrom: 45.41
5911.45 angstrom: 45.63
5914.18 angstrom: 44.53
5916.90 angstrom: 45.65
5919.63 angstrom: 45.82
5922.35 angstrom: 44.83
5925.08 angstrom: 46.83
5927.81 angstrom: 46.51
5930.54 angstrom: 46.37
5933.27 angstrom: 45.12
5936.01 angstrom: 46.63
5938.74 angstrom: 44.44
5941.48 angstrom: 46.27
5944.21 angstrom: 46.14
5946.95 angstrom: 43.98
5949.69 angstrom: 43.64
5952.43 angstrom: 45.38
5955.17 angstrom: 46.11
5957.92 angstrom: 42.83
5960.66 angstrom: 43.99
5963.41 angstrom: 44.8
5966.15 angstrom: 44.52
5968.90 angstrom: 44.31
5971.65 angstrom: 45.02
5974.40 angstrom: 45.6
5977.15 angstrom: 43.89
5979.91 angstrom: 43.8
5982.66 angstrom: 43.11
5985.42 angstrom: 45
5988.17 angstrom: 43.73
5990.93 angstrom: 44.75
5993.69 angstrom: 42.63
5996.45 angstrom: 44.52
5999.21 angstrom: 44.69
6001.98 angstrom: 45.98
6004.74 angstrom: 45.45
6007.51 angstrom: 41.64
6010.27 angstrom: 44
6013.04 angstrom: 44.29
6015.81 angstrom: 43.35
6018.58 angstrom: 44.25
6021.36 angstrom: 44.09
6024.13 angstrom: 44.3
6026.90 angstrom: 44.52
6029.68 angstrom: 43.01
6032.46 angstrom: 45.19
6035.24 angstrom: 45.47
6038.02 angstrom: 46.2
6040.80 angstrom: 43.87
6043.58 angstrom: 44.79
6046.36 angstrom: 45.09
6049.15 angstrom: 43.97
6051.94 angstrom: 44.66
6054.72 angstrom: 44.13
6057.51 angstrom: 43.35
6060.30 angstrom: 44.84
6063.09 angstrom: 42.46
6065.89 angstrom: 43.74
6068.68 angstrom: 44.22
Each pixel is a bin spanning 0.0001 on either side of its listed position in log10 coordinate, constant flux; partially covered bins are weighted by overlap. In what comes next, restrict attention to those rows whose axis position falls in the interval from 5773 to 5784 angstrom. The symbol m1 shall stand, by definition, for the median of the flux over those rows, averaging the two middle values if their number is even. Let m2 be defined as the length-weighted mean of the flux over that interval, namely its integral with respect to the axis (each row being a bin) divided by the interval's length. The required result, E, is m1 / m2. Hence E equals 1.00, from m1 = 46.3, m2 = 46.3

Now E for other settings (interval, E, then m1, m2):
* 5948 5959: 1.00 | 44.5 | 44.5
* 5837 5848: 1.00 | 45.5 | 45.7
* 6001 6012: 1.01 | 44.7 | 44.2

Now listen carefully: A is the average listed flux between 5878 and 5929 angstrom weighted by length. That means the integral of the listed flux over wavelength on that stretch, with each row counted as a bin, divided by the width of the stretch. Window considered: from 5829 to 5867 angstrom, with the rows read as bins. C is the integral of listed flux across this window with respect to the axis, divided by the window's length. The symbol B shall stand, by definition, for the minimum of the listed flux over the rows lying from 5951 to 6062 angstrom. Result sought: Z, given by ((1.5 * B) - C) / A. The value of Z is 0.37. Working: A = 44.9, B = 41.64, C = 45.7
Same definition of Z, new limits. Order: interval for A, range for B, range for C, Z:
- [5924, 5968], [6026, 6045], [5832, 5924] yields 0.43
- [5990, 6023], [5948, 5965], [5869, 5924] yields 0.44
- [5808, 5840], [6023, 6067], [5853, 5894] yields 0.40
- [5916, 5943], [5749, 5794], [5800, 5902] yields 0.48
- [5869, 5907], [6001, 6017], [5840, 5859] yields 0.39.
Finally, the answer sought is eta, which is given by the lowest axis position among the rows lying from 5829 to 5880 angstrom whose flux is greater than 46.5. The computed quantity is 5830.35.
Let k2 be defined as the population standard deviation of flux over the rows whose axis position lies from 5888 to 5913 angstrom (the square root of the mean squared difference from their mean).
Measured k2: 2.5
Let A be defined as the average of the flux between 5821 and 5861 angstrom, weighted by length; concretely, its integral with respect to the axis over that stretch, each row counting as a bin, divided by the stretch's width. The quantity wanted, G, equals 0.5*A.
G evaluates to 23.0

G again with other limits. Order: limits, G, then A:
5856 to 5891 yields 22.6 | 45.2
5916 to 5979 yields 22.6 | 45.1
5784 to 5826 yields 23.4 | 46.9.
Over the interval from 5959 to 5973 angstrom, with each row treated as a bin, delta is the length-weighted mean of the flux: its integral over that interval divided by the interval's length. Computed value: 44.5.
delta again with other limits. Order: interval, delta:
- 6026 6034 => 44.2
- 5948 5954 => 44.5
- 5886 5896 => 41.3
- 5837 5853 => 45.5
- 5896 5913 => 45.8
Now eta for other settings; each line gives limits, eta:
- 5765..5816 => 5766.26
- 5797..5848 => 5800.89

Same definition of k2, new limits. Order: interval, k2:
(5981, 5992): 0.8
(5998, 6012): 1.5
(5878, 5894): 2.5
